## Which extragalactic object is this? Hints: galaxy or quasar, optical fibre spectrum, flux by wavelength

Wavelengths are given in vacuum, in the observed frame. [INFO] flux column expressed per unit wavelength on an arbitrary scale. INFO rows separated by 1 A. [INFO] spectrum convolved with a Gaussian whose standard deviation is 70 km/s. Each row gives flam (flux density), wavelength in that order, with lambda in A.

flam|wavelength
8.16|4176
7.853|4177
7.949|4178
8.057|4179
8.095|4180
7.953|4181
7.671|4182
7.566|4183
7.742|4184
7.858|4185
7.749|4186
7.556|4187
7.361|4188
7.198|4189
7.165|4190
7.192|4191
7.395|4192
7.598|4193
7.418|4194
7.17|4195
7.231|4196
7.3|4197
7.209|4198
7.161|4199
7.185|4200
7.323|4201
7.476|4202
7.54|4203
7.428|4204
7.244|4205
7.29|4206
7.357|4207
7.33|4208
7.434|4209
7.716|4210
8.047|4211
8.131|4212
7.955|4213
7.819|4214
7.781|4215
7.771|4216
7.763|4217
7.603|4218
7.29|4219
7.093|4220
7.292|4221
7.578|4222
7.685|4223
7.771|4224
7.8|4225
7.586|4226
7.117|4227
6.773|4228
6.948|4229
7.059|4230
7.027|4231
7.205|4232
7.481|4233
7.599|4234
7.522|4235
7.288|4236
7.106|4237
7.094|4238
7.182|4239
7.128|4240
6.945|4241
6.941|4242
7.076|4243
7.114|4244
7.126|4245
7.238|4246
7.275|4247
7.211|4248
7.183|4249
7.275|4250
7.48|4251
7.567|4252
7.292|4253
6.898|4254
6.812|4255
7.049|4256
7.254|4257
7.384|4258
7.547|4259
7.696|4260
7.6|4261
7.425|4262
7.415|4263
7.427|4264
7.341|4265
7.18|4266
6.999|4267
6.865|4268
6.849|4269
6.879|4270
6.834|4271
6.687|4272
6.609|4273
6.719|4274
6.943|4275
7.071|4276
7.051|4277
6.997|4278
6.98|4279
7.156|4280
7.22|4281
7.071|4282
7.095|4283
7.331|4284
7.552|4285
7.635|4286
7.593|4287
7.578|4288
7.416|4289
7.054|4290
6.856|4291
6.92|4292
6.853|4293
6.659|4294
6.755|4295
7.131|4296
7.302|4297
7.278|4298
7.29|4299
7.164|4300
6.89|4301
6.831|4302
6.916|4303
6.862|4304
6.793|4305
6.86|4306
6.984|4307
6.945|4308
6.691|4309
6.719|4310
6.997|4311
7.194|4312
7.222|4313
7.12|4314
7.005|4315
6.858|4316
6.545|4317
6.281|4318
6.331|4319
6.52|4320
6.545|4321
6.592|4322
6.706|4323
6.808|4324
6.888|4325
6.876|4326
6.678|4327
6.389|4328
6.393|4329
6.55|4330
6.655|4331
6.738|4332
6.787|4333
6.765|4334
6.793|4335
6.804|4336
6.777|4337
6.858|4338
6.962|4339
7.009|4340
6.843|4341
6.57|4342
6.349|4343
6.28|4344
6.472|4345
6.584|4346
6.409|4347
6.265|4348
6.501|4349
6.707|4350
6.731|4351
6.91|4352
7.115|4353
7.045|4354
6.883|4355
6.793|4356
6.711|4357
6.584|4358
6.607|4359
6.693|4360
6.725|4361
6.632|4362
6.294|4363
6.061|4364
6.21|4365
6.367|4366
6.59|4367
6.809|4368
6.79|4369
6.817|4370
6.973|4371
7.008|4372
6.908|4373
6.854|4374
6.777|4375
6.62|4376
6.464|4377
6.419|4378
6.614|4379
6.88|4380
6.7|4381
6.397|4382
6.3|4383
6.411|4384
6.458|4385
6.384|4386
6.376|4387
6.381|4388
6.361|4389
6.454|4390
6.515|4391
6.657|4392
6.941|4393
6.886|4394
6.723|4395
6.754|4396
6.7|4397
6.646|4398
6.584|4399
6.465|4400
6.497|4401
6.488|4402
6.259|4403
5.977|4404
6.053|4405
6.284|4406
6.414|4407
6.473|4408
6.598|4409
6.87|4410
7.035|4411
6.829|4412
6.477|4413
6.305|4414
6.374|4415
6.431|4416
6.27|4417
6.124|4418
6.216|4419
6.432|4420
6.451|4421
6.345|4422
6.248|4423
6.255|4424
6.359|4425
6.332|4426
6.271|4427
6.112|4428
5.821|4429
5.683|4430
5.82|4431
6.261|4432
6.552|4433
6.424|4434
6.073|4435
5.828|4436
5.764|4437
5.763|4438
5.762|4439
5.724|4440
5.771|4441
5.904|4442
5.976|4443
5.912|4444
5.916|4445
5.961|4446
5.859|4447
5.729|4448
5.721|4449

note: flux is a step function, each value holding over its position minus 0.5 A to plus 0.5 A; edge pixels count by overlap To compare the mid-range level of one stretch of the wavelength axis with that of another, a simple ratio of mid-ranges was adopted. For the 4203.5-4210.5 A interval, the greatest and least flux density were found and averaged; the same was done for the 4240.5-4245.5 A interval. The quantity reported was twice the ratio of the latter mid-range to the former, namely 1.88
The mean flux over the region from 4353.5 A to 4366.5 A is 6.6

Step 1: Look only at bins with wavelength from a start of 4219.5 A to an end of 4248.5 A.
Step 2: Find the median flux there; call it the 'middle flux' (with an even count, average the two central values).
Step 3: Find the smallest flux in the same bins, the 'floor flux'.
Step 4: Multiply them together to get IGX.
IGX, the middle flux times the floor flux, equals 48.6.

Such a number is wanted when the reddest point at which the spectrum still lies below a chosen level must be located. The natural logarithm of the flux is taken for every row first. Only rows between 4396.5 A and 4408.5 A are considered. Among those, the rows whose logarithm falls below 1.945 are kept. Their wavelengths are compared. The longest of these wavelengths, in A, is 4408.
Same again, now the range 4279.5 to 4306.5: 4306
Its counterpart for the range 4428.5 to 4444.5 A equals 4444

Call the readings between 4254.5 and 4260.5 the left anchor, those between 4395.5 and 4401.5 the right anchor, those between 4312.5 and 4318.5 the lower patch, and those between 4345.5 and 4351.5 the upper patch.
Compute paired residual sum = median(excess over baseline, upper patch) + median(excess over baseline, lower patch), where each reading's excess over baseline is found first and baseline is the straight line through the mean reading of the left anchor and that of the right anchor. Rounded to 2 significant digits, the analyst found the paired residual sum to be -0.39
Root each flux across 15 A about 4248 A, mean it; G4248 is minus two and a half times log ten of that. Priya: -1.07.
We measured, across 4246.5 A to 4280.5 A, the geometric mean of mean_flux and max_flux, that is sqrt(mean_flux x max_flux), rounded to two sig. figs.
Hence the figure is 7.4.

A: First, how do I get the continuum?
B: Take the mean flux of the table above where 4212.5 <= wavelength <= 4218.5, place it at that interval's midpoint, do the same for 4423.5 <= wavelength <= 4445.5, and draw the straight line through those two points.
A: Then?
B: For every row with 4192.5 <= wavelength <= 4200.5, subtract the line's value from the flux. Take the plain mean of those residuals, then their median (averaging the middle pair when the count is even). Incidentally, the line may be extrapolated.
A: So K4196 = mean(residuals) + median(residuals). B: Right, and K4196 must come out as -1.4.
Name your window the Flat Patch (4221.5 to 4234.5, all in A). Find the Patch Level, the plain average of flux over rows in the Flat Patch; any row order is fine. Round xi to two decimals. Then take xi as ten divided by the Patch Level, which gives 1.36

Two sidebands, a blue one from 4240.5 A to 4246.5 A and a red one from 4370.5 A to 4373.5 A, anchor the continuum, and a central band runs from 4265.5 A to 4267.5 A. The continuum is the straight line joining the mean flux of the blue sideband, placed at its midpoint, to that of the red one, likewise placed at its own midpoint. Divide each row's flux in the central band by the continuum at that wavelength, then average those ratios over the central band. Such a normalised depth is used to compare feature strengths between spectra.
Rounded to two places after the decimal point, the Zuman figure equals 1.01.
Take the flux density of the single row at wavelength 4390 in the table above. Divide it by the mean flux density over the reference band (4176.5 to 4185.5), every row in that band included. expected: 0.82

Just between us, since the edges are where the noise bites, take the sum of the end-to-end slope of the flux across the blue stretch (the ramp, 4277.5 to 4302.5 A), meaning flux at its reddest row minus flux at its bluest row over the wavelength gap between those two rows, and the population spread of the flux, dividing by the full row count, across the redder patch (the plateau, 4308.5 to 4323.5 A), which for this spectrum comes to 0.28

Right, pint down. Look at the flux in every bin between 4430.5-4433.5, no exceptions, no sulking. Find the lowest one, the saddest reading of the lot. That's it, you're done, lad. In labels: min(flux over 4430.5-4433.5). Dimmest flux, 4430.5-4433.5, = 5.82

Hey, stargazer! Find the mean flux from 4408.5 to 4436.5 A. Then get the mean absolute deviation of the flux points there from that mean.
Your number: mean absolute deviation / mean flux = 0.0352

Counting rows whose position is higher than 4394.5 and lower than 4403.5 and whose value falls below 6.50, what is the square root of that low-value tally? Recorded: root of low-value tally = 2.0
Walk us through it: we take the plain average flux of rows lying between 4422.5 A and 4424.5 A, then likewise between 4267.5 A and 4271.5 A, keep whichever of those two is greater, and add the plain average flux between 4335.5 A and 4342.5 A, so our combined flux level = 13.7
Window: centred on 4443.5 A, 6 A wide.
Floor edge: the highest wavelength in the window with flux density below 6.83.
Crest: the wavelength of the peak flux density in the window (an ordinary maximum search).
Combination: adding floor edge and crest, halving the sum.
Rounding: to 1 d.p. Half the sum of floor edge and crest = 4444.5 A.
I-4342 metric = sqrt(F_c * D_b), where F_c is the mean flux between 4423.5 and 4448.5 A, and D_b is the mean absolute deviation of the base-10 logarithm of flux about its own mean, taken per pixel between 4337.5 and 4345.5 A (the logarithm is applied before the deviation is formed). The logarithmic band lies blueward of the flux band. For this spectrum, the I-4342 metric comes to 0.31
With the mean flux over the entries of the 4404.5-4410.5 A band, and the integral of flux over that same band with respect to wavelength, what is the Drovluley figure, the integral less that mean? 32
